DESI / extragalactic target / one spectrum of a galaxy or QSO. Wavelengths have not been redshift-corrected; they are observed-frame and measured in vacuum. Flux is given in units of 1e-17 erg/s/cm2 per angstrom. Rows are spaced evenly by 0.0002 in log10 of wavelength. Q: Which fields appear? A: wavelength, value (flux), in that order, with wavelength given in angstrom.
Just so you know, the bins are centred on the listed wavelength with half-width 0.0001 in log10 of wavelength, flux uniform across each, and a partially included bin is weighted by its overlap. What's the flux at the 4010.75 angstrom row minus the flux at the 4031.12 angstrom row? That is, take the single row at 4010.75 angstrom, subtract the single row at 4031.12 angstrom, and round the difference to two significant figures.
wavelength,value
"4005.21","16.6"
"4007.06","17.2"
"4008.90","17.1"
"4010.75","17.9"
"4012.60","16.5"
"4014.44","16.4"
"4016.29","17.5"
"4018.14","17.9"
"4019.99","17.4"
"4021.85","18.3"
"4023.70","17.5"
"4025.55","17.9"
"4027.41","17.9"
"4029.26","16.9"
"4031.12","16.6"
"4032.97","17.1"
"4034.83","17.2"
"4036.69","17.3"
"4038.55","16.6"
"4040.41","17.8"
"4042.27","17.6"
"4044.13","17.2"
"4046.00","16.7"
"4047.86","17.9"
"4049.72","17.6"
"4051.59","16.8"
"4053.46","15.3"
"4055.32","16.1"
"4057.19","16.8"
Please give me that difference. 1.3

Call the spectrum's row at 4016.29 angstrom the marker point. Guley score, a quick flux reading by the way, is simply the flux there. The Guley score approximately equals 17.5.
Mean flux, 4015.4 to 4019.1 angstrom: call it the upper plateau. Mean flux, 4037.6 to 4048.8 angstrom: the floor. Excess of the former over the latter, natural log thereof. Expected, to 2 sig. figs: -0.92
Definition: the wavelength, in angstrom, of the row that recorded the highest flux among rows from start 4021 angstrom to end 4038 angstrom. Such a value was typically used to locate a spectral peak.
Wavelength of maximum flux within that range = 4021.85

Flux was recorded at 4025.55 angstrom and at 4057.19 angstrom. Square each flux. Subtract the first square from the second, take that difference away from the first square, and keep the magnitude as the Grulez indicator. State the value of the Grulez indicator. 359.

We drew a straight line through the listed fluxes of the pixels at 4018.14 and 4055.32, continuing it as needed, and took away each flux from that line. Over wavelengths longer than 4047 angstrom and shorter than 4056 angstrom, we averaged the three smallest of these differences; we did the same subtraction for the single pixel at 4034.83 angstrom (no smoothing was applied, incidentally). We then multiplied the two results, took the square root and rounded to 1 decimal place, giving 0.3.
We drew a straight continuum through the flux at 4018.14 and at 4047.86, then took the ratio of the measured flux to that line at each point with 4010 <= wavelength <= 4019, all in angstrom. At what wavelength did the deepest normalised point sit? 4014.44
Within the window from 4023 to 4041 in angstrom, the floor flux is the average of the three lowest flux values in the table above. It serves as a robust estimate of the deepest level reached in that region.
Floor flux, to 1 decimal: 16.7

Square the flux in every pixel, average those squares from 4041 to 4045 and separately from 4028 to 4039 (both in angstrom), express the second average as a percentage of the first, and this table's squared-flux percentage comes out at 95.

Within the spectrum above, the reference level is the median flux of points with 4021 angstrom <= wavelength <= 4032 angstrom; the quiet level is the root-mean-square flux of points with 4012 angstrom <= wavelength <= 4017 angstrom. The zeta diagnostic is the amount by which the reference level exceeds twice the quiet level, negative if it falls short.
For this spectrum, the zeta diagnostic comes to -15.9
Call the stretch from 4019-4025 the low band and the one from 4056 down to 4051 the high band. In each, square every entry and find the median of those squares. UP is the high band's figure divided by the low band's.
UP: 0.85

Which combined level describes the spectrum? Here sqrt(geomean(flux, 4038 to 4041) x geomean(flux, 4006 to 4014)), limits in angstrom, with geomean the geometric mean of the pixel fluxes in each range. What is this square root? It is 17.2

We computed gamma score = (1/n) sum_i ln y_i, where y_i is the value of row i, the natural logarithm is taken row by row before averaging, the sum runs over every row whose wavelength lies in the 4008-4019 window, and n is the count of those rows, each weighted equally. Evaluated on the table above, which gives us 2.845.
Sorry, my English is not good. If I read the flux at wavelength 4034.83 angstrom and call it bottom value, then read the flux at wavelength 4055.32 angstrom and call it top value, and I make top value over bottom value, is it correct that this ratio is 0.94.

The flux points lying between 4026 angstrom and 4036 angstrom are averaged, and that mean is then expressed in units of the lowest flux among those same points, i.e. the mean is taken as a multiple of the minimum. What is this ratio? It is 1.03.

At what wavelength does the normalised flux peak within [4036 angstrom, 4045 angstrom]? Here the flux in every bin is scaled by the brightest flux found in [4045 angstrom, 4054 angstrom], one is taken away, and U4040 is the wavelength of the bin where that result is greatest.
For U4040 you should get 4040.41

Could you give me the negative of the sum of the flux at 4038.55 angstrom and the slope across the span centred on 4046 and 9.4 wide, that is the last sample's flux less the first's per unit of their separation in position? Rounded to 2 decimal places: -16.60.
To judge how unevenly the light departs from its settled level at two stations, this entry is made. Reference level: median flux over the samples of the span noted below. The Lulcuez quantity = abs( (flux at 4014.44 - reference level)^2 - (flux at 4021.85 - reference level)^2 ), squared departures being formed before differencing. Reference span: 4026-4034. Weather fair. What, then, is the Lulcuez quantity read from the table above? 1.3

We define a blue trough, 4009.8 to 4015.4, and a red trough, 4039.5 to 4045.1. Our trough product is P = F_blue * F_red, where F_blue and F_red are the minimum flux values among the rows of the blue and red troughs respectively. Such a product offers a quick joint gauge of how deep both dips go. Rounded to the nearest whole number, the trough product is 282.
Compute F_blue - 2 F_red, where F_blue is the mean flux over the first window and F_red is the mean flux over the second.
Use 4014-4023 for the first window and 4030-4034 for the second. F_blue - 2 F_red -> -16.2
